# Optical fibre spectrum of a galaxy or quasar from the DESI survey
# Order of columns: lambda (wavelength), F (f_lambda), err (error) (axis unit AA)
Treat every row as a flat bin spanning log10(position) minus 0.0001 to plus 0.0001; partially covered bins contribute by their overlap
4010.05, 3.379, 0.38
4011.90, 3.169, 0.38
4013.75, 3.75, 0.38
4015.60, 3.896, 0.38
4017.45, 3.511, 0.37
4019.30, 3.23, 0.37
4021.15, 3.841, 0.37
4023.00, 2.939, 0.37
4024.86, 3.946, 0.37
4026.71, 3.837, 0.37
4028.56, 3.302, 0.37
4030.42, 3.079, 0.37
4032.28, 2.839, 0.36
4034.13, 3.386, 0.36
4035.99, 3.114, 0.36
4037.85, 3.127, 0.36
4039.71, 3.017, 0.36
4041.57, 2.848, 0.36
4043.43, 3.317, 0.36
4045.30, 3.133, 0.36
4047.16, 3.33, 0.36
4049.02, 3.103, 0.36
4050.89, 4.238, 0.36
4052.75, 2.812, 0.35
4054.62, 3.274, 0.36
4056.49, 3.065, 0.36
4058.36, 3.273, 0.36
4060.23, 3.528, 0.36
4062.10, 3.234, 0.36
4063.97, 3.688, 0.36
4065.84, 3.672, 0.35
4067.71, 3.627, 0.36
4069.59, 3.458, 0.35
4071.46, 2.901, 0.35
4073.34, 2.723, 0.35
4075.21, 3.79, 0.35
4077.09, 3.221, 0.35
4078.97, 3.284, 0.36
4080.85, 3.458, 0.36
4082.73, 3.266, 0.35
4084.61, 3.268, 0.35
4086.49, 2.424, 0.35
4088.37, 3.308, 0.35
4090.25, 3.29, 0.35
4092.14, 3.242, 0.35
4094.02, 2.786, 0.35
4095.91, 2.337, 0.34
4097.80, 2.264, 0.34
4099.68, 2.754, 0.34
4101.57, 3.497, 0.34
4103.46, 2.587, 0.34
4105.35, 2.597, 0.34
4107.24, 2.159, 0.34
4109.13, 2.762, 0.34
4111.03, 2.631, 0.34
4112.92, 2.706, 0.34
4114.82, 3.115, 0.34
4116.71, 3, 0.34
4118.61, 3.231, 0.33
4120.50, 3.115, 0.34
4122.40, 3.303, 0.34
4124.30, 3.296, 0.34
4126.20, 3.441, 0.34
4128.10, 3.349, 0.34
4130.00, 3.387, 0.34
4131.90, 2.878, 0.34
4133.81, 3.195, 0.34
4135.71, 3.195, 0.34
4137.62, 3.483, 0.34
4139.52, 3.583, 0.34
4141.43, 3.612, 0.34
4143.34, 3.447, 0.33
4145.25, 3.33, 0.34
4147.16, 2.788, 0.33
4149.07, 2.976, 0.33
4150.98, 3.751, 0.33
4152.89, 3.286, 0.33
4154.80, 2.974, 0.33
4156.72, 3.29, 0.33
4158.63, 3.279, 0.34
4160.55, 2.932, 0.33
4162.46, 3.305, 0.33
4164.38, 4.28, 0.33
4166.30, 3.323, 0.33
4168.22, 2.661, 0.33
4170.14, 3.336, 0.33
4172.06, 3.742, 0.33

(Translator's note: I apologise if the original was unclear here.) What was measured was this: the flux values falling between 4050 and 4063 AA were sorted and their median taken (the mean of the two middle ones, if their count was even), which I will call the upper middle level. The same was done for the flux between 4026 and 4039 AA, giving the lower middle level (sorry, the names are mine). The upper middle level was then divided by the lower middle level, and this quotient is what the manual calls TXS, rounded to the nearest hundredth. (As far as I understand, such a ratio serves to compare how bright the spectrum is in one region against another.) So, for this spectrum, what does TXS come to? 1.05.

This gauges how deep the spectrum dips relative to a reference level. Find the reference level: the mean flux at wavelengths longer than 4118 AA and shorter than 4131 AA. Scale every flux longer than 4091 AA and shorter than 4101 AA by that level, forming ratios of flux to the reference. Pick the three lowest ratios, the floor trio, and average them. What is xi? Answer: 0.74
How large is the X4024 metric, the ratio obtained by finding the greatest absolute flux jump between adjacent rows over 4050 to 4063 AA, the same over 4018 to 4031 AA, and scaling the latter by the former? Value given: 0.71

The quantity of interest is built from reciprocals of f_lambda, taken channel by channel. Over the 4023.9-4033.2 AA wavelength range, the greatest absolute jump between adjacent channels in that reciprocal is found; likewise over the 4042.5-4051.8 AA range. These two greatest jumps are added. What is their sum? 0.13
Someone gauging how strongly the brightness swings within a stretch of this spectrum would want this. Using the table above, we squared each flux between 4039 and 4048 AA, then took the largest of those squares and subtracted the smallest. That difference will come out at 3.0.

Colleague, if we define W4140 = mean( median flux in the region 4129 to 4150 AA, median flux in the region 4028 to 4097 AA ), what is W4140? 3.30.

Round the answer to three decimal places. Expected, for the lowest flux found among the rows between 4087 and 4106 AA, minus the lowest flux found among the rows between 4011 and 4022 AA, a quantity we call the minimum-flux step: -0.905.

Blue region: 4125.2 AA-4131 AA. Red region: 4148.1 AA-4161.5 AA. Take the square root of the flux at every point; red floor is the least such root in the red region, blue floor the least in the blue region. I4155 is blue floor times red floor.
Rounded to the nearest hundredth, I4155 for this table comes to 3.13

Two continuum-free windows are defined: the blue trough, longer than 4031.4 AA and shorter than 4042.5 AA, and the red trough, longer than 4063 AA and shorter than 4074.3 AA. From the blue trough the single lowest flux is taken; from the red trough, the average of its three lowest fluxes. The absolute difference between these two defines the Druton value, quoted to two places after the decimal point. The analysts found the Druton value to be 0.19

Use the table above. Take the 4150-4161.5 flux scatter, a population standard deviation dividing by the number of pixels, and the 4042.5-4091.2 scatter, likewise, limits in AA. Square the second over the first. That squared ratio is 1.7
